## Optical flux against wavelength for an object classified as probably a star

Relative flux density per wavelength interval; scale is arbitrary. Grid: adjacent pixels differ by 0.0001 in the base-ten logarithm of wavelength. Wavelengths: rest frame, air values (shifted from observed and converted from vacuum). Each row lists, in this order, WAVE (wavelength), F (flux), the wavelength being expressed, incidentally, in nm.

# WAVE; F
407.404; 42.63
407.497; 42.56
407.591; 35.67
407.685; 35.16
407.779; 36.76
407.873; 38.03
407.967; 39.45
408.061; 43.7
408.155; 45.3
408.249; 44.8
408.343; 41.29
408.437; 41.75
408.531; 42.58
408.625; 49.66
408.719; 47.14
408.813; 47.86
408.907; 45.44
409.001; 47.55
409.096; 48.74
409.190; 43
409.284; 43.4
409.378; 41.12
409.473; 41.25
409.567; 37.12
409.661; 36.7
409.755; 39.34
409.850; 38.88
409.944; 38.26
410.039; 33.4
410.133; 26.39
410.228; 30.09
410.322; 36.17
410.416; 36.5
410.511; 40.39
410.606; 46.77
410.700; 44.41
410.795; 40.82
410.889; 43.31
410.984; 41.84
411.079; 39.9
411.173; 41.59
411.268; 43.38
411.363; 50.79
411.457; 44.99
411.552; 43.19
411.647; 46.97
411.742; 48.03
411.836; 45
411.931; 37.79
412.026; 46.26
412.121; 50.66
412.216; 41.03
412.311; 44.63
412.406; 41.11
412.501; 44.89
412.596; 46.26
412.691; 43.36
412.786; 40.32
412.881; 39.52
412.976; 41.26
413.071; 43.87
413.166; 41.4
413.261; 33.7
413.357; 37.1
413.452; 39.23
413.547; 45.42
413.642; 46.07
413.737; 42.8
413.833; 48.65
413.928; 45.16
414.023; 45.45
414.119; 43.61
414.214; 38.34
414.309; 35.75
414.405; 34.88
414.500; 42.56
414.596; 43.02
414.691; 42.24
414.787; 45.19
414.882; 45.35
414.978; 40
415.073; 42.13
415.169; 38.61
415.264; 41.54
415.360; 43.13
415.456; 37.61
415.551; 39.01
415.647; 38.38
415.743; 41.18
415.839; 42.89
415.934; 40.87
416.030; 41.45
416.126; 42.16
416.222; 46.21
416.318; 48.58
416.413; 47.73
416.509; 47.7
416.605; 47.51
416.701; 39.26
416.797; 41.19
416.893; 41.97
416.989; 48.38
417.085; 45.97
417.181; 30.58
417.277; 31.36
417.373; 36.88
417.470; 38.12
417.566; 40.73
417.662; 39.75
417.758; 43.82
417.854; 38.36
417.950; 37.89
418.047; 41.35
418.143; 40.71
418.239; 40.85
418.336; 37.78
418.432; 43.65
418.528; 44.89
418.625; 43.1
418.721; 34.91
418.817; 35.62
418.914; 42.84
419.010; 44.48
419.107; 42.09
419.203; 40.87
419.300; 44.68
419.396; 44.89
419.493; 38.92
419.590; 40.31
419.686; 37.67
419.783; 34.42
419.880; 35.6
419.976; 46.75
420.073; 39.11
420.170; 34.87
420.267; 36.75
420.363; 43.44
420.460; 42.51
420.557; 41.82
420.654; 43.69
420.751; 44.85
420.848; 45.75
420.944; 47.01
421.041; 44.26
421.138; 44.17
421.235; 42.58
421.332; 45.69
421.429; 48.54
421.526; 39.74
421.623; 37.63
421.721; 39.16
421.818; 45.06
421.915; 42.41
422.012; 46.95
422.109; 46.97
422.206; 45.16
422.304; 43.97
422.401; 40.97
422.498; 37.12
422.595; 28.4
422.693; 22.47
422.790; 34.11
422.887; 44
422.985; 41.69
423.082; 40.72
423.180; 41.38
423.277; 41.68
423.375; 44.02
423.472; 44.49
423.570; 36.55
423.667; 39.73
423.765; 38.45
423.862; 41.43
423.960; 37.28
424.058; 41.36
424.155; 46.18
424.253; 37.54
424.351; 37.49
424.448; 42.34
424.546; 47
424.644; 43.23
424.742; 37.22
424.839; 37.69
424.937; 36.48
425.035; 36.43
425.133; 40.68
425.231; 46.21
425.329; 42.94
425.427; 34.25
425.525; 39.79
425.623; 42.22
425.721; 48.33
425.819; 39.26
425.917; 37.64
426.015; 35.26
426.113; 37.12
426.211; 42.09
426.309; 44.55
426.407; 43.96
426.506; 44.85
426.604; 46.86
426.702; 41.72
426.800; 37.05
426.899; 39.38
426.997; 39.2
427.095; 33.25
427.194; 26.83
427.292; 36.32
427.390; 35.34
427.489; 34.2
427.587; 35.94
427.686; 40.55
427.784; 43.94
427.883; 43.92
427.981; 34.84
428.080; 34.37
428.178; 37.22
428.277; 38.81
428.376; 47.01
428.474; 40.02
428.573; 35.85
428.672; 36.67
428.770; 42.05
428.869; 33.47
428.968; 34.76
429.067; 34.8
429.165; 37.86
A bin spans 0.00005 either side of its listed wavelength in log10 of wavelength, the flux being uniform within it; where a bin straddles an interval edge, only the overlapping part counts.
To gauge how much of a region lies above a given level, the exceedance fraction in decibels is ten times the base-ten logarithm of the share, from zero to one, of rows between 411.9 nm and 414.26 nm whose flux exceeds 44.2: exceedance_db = -4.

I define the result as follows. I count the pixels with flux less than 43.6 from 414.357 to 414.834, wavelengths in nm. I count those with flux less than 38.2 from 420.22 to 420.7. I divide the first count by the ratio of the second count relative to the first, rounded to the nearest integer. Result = 16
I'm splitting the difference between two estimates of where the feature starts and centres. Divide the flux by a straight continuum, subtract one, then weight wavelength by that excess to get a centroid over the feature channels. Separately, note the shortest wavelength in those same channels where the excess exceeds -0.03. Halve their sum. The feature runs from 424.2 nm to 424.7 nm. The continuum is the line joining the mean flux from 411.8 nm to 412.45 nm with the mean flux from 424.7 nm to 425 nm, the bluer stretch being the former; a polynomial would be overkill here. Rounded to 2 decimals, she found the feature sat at 424.40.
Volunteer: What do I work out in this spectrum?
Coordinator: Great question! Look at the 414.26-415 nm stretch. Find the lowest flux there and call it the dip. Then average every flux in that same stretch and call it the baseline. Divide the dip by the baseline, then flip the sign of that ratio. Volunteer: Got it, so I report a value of -0.85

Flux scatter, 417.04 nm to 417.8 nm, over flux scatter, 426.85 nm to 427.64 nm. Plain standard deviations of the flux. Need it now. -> 1.37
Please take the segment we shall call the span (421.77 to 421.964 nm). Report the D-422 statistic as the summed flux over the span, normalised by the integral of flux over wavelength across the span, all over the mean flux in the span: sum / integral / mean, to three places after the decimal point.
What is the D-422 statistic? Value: 0.235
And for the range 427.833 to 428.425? 0.258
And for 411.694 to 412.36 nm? 0.235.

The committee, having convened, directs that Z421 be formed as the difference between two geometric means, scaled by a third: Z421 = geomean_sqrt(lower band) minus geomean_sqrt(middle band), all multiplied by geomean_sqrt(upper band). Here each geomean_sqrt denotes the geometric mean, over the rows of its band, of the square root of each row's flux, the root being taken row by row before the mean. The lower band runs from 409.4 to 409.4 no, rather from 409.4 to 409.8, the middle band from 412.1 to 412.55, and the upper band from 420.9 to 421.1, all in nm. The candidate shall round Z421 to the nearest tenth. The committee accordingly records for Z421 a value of -3.0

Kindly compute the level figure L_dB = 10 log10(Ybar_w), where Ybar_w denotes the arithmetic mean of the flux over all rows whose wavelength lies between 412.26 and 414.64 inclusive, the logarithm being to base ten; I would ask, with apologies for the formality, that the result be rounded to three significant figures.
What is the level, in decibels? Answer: 16.2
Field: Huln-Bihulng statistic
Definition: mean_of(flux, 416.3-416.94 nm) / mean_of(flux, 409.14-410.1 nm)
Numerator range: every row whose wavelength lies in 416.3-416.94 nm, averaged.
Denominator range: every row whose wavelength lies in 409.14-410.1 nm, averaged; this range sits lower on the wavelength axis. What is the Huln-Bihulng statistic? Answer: 1.14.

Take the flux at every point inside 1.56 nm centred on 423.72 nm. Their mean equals 40.8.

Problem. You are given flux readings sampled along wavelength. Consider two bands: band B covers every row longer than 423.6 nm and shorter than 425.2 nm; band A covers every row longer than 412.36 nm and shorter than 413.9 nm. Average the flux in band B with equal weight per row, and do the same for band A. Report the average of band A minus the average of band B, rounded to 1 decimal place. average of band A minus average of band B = 2.2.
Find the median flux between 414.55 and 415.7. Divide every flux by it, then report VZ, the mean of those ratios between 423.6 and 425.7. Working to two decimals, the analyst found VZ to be 0.96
